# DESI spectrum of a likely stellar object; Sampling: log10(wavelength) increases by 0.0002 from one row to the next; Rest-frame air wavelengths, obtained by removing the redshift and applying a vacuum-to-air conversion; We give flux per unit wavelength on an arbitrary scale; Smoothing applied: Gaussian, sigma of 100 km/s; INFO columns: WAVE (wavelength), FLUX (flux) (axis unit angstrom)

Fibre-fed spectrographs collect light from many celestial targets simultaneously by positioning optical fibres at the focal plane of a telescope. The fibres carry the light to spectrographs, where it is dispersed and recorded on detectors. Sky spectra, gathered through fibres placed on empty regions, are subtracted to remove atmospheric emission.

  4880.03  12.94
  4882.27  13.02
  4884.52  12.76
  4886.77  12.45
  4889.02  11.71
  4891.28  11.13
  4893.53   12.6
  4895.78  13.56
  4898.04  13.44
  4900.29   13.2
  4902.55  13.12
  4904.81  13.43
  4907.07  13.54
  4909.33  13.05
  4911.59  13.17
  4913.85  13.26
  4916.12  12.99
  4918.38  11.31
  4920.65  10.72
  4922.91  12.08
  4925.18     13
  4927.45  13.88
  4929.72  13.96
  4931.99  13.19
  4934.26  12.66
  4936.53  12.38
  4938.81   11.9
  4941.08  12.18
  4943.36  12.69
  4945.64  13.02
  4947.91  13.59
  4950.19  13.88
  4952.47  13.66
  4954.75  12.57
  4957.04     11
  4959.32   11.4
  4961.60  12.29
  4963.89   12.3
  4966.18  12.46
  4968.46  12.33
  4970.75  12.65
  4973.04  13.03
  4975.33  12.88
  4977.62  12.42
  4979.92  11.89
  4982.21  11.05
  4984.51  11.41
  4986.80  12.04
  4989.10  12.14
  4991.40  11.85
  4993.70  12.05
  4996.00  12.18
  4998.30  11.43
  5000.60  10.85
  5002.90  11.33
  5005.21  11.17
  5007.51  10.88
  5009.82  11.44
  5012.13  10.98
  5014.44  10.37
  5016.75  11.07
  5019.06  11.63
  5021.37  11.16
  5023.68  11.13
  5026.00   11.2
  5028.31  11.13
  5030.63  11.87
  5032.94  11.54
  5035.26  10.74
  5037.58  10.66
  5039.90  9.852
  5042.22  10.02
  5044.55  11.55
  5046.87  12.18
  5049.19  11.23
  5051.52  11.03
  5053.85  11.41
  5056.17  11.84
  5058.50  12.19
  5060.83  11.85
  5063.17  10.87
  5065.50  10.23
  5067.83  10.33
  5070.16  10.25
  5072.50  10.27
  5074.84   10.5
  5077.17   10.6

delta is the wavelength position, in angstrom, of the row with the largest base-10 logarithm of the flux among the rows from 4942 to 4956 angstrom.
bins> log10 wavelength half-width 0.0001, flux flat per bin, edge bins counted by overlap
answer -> 4950.19 angstrom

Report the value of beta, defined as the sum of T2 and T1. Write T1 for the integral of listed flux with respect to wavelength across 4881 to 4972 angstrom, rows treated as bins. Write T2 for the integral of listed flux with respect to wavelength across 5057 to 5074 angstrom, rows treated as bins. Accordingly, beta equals 1339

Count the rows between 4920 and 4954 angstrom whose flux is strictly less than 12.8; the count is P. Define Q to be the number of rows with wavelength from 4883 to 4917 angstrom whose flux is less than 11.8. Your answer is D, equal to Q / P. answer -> 0.3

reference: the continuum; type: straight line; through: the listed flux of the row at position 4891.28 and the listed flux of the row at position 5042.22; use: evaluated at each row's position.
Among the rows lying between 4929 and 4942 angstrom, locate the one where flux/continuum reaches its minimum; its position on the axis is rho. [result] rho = 4938.81 angstrom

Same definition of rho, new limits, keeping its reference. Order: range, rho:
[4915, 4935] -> 4920.65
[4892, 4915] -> 4893.53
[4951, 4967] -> 4957.04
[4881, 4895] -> 4891.28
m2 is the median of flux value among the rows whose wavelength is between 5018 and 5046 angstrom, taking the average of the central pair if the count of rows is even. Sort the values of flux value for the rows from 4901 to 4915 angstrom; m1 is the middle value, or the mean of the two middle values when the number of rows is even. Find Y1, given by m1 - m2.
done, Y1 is 2.1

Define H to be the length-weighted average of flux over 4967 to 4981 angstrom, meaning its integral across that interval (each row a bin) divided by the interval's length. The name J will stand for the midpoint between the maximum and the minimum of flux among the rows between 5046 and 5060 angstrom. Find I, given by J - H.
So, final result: -0.9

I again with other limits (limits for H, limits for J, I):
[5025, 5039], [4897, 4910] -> 2.1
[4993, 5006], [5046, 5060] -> 0.1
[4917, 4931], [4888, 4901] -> -0.2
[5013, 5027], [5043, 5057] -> 0.5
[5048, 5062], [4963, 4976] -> 1.1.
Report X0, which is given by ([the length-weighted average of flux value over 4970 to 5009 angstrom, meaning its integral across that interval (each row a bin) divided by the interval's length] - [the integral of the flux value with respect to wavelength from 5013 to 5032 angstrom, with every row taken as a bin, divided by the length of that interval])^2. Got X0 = 0.4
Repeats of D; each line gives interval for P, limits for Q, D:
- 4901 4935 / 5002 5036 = 3.5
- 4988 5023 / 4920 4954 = 0.1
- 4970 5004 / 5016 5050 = 1.0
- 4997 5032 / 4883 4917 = 0.1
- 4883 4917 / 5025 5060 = 2.2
